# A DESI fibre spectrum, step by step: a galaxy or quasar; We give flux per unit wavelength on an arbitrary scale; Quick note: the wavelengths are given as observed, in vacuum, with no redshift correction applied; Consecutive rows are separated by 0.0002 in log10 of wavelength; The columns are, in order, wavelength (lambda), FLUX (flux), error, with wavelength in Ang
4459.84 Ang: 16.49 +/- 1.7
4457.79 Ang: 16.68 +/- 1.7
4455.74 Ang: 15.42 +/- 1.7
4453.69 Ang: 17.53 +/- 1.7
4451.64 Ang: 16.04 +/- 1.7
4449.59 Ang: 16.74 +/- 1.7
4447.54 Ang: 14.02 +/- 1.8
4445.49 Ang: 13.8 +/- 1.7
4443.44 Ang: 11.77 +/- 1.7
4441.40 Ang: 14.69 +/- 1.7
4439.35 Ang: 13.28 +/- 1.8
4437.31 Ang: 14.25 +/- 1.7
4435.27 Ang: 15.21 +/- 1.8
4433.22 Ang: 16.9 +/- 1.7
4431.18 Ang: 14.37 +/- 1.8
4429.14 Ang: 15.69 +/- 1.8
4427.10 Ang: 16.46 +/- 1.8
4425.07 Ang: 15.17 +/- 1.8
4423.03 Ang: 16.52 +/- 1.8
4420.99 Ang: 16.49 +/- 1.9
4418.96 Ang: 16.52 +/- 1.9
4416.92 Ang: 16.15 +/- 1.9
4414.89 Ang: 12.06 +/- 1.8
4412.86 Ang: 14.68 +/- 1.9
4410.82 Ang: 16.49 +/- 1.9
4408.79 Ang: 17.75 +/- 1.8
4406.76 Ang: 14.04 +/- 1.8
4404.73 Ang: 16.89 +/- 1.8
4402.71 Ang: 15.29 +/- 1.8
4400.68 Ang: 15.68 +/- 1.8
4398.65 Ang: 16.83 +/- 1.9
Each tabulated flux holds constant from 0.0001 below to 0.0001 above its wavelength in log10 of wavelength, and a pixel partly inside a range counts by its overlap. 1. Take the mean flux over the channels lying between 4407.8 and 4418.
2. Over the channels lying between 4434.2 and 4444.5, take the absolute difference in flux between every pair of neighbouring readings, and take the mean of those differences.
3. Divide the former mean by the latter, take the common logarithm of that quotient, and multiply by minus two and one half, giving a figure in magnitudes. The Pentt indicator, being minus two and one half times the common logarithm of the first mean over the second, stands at -2.48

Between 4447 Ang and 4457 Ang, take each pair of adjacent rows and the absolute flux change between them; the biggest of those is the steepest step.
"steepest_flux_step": 2.7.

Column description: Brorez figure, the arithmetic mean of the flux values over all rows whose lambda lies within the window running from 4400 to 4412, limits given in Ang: 16.0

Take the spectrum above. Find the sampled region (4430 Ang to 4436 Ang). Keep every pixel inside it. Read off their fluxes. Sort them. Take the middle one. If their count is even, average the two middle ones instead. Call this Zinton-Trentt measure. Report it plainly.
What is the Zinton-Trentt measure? 15.2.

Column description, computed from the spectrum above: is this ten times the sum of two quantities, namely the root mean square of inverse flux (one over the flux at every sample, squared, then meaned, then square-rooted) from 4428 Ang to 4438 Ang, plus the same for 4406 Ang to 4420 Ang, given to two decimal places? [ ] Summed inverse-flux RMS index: 1.32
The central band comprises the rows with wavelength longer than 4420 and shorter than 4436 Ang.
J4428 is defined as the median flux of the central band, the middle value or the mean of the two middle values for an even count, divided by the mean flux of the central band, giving 1.01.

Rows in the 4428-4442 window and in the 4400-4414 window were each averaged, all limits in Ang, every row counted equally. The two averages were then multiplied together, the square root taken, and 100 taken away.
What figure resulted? -84.6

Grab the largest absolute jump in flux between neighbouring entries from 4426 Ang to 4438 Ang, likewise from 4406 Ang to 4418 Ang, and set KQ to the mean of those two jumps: 3.31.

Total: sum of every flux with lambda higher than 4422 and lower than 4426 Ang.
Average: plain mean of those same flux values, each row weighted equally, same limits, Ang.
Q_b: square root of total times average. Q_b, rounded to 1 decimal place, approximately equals 22.4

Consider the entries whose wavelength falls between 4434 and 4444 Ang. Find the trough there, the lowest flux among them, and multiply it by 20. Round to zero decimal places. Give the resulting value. 235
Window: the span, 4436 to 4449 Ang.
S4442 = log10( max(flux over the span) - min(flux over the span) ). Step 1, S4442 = 0.47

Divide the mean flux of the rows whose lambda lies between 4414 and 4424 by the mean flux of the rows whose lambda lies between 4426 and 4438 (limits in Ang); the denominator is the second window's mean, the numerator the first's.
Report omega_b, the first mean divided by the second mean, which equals 1.00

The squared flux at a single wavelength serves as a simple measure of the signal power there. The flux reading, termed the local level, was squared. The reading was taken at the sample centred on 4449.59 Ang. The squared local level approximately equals 280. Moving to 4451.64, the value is 257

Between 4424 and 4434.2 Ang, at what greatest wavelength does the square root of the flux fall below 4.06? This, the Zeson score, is 4431.18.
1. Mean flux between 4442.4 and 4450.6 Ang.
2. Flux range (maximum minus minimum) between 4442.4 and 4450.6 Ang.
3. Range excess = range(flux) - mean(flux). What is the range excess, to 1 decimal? -9.1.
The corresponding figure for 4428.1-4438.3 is -12.6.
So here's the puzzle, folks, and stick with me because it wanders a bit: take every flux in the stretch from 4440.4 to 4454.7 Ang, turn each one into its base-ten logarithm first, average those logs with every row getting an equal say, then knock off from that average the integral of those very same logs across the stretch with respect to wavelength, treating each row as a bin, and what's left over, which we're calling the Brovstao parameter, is -15.6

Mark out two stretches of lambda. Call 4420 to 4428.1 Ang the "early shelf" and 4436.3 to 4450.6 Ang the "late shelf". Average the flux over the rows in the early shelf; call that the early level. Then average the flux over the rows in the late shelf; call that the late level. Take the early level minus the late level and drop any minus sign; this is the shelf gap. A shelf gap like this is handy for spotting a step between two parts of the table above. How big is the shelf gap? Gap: 2.1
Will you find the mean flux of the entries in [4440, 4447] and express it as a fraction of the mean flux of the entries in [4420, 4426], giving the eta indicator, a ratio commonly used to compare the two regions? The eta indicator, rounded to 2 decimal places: 0.84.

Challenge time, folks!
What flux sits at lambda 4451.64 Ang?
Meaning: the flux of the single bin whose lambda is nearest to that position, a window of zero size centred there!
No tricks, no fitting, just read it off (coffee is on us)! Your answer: 16.04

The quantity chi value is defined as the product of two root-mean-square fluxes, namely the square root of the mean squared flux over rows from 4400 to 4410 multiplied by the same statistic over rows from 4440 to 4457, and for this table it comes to 241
